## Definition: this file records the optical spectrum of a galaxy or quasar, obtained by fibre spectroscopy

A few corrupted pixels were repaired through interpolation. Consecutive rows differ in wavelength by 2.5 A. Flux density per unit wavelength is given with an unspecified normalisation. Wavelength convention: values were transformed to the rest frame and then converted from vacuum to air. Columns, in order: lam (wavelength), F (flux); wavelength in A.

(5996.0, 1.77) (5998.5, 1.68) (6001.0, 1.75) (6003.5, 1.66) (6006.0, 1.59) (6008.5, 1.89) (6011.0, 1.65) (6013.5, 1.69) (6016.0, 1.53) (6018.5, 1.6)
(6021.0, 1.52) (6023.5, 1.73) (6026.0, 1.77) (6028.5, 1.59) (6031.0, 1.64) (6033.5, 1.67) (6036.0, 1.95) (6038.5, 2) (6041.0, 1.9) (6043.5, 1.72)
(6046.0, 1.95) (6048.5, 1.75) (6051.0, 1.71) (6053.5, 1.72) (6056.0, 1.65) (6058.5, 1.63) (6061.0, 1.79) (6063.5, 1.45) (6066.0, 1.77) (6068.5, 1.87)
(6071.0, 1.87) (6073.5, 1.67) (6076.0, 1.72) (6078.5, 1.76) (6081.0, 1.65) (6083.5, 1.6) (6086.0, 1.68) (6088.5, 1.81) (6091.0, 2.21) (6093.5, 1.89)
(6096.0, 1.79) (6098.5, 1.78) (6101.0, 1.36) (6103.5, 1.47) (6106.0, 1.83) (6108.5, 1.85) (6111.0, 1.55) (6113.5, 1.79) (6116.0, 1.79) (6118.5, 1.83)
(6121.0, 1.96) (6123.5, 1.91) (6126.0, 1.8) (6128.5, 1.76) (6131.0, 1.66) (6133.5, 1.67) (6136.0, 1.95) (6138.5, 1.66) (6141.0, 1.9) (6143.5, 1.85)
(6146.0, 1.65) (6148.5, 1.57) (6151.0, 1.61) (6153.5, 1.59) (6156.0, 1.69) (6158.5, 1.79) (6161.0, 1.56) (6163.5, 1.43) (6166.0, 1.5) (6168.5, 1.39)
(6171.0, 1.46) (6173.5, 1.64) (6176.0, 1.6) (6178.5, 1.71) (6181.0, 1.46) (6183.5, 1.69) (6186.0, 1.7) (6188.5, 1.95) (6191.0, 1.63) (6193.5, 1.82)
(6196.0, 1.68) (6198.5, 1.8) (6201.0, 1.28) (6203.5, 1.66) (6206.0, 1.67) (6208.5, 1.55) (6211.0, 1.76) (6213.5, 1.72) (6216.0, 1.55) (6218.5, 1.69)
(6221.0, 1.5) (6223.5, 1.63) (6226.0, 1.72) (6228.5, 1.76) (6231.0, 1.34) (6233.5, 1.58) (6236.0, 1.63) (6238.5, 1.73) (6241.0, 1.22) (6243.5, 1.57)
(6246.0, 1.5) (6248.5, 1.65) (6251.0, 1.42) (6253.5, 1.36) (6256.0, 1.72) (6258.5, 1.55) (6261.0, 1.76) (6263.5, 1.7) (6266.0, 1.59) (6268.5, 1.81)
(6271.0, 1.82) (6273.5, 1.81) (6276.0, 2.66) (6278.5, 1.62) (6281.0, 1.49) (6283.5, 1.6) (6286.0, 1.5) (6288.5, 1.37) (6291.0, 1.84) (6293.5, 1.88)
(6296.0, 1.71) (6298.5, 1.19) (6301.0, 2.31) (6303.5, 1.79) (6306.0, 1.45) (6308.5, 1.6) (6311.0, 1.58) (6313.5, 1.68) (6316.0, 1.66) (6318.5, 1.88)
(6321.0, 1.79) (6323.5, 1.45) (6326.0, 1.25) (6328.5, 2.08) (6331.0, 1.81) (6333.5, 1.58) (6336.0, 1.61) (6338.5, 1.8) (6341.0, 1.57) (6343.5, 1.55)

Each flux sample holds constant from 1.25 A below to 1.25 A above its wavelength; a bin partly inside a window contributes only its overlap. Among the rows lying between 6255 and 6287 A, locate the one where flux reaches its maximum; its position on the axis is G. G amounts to 6276.0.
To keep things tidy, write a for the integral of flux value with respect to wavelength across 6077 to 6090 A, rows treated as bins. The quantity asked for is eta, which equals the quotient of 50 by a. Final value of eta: 2.2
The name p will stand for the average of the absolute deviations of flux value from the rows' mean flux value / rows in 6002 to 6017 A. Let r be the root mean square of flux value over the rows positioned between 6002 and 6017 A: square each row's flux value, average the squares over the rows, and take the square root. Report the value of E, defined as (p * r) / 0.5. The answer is 0.27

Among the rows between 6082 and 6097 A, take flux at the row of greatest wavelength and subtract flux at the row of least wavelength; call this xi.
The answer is 0.2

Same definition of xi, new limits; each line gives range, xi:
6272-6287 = -0.3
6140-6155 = -0.3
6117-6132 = -0.2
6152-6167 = -0.1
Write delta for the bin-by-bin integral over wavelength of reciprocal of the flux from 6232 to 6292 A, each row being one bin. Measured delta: 37.3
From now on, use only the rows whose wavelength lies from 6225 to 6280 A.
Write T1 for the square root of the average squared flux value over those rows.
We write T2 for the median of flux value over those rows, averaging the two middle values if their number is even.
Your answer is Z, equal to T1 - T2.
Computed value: 0.04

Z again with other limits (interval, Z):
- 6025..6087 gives 0.02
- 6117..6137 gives 0.01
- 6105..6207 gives 0.02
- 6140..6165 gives 0.04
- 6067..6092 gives 0.05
